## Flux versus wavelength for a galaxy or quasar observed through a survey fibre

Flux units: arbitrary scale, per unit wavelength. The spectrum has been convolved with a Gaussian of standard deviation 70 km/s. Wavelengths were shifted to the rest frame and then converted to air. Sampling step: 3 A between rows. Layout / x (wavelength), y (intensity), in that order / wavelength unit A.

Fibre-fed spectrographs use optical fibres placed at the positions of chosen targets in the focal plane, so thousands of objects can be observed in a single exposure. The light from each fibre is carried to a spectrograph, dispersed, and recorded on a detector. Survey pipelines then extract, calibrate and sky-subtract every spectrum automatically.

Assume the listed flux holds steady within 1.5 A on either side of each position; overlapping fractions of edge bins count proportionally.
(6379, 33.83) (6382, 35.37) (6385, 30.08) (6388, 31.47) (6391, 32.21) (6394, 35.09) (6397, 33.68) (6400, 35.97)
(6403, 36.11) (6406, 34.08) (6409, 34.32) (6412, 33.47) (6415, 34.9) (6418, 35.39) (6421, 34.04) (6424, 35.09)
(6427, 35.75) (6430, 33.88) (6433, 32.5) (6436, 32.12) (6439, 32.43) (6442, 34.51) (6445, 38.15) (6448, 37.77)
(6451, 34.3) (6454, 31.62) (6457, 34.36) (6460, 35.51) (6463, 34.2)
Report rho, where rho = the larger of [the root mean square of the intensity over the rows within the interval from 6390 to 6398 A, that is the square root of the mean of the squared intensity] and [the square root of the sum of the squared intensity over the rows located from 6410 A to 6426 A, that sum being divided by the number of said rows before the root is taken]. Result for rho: 34.59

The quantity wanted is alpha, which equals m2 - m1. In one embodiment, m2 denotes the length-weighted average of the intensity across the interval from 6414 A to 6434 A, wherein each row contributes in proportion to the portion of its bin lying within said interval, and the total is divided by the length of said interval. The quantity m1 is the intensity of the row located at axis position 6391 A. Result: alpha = 2.3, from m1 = 32.21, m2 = 34.5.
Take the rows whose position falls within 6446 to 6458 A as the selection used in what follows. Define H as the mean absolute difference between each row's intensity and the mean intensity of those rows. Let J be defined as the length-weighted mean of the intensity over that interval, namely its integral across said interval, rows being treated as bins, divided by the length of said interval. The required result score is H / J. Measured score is 0.047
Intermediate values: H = 1.6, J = 34.7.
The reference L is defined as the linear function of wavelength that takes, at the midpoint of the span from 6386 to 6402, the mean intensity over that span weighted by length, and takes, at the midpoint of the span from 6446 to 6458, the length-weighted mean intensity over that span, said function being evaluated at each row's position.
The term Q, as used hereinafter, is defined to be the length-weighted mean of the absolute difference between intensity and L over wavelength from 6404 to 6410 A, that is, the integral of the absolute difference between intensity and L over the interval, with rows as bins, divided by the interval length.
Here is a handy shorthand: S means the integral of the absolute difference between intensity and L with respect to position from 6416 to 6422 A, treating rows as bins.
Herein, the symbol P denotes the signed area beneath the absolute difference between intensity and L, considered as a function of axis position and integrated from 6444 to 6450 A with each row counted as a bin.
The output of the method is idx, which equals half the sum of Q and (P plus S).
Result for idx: 11.9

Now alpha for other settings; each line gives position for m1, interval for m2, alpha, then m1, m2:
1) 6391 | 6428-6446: 1.7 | 32.21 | 33.9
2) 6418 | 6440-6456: -0.2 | 35.39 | 35.2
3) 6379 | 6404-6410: 0.5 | 33.83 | 34.3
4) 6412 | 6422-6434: 0.9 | 33.47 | 34.4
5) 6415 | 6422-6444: -1.0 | 34.9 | 33.9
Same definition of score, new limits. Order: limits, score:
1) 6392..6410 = 0.024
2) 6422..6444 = 0.036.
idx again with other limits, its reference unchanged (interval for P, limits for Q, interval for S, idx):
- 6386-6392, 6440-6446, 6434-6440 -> 12.9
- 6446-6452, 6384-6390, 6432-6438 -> 13.6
